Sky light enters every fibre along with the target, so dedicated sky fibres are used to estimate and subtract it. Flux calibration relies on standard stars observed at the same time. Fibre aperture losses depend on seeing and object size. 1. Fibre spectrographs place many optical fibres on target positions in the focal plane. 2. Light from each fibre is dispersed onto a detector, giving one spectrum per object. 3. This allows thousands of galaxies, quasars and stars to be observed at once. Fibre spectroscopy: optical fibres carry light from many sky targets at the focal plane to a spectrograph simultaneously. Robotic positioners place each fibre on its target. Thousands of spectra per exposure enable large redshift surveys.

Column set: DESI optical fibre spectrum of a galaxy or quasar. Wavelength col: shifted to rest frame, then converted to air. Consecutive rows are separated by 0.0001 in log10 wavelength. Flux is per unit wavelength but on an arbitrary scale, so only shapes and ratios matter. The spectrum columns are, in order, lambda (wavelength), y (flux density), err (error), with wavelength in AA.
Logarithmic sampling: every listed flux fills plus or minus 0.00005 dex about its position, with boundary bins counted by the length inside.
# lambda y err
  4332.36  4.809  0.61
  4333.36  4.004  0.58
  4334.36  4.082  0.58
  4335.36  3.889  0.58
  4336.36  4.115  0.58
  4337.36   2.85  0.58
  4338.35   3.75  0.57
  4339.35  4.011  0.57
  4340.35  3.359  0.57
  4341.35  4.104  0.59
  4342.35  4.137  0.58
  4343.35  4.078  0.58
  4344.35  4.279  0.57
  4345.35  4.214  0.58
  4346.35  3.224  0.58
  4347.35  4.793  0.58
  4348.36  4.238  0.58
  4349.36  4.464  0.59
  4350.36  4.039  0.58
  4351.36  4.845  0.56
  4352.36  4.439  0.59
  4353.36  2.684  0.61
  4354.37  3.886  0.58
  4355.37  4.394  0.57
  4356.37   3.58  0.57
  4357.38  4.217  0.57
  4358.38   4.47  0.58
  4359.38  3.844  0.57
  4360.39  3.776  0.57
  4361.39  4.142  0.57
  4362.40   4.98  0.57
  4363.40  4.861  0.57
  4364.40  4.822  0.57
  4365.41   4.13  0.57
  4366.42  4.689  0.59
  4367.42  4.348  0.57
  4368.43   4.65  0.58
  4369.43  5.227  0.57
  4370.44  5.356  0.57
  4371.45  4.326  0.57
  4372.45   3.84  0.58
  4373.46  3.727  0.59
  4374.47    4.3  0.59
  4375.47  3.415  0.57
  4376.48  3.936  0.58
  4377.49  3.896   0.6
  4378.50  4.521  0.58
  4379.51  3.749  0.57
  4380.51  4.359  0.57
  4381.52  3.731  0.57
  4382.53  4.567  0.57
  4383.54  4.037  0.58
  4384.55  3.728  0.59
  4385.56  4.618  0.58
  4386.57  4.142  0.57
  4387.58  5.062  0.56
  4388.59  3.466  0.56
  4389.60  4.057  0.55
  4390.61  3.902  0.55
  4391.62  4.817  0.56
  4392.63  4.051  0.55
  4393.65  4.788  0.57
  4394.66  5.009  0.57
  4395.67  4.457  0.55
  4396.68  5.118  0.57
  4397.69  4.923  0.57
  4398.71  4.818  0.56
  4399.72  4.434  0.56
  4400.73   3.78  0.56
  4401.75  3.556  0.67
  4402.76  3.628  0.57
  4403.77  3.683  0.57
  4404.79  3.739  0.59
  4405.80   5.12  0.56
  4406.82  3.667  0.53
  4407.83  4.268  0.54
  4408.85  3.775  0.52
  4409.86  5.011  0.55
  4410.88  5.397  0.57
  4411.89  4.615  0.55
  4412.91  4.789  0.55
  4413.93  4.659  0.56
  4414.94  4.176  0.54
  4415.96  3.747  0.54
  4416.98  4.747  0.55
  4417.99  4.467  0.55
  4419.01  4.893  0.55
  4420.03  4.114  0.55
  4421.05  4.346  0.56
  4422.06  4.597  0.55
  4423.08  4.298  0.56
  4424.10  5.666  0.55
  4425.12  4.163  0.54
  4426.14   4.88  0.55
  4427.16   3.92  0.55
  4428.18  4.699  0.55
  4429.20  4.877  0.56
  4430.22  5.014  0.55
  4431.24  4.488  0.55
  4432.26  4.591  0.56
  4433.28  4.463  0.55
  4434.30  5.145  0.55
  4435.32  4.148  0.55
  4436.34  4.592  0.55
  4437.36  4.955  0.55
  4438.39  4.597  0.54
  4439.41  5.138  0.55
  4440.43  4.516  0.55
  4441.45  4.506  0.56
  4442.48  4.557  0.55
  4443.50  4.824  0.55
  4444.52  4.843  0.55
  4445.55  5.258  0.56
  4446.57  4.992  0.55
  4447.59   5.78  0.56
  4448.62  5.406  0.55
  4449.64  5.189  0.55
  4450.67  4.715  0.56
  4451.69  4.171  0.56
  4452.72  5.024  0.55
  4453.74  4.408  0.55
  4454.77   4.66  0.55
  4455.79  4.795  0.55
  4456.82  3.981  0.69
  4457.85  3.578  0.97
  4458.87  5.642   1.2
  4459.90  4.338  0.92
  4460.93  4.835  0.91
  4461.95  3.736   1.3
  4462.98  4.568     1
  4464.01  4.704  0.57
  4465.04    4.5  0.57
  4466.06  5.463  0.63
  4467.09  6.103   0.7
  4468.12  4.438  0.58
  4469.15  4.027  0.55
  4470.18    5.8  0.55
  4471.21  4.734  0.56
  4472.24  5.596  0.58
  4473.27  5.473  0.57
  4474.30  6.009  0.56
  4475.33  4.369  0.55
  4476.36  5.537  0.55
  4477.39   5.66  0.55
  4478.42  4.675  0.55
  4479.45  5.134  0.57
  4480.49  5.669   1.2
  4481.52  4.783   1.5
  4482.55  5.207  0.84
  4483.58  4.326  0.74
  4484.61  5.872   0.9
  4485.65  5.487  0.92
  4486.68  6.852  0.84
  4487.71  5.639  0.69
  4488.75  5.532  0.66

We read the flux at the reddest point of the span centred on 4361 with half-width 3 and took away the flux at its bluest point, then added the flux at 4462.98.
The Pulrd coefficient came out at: 5.0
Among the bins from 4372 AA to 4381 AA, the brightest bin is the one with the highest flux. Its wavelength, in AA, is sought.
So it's 4378.50 AA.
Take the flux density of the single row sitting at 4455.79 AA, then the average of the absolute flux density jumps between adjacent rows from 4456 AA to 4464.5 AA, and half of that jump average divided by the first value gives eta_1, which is 0.094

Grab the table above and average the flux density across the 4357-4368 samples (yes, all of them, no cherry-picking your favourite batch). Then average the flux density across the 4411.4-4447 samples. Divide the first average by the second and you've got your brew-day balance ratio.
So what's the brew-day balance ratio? 0.95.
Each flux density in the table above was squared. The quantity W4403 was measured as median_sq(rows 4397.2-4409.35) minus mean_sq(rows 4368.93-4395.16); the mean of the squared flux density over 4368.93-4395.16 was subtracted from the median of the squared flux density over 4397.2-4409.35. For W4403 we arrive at -4.1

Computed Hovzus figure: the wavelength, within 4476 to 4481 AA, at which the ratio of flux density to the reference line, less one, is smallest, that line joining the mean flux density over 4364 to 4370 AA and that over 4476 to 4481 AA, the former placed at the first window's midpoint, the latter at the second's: 4478.42 AA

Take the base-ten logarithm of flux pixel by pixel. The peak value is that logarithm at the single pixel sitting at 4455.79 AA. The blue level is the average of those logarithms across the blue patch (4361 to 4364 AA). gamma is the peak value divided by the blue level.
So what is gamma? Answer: 1.02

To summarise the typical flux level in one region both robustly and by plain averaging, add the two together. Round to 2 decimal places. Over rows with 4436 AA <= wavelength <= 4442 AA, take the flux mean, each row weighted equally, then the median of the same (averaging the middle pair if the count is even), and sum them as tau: 9.31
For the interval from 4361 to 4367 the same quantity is 9.36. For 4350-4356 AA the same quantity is 8.26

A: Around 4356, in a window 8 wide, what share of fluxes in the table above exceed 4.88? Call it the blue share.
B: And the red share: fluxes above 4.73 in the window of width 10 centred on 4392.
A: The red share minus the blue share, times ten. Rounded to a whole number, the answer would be 5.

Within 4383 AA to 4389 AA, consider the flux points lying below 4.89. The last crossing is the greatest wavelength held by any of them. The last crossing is 4388.59 AA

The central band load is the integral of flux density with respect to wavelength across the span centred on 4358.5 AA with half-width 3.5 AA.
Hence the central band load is 28.5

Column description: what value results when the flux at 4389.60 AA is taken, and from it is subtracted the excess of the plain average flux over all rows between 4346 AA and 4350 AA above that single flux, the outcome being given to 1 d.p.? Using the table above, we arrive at 3.9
